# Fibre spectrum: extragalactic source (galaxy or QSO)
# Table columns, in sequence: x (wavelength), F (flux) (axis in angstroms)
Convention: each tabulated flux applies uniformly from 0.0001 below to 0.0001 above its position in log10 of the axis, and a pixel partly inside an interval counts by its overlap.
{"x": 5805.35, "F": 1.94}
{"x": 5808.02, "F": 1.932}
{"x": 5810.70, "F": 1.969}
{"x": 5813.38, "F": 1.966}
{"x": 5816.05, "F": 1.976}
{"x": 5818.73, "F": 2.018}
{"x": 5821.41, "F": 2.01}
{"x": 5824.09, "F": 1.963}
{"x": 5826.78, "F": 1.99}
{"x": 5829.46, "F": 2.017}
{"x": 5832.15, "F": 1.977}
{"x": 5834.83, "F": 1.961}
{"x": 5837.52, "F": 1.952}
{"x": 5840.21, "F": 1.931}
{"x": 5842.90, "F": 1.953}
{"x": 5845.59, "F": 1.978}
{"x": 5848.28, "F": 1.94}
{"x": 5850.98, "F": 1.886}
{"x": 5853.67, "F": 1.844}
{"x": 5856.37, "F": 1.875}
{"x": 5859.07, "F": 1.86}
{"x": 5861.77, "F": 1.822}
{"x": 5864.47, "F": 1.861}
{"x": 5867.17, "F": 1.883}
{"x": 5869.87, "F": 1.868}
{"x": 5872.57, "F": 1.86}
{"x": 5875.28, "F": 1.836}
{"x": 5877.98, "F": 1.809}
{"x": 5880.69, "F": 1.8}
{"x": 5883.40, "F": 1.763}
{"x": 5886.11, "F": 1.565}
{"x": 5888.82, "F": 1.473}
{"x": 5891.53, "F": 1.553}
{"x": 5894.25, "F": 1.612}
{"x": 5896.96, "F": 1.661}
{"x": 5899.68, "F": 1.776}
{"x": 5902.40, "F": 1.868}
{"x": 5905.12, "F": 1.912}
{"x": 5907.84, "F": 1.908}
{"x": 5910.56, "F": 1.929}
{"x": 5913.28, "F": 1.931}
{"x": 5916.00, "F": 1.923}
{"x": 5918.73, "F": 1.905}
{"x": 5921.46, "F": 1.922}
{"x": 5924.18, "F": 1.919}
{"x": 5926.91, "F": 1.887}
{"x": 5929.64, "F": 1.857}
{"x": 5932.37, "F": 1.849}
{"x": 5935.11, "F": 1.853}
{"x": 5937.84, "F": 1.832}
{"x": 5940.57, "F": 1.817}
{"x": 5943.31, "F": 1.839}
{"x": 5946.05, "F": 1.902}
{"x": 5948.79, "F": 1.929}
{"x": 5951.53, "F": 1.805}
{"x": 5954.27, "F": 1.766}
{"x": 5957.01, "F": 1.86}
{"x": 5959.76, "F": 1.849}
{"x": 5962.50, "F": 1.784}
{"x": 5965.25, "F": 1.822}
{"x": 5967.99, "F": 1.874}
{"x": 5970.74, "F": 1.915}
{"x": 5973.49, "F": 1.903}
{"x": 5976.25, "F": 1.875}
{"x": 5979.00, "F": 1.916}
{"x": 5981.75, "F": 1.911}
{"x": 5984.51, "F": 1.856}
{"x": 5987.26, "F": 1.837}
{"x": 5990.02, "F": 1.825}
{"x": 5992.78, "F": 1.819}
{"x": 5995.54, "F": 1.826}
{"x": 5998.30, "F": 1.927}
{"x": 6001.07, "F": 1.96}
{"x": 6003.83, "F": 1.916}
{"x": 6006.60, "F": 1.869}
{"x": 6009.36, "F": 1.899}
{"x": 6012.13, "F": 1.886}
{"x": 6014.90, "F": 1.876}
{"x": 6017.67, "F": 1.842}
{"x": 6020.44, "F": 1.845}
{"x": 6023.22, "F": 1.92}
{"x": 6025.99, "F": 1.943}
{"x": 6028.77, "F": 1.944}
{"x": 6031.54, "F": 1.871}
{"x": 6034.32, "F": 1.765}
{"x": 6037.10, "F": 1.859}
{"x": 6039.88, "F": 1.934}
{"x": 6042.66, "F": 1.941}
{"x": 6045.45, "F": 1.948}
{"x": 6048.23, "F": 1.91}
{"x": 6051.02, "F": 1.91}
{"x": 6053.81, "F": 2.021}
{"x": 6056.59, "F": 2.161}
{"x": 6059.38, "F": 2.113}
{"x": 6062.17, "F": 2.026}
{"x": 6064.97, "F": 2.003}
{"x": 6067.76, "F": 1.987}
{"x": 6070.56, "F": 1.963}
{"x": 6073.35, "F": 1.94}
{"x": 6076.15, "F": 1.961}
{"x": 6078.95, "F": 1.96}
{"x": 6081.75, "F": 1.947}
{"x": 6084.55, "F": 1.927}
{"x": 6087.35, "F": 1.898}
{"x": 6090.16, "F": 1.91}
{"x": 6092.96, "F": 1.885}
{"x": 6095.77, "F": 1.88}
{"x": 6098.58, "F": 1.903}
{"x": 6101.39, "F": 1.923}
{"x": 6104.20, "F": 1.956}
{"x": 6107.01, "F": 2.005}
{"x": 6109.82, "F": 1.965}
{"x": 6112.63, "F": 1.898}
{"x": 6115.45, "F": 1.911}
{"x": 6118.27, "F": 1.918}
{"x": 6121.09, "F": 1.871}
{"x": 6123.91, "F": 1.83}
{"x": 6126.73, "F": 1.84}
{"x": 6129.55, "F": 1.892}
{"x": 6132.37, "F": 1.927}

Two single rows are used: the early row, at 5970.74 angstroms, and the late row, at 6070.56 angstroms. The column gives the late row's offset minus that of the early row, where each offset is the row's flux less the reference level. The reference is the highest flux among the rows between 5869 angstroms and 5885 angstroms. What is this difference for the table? 0.0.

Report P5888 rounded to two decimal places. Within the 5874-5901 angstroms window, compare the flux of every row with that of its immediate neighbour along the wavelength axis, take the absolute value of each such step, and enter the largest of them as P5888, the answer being 0.20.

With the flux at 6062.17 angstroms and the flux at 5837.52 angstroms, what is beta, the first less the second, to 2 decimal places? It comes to 0.07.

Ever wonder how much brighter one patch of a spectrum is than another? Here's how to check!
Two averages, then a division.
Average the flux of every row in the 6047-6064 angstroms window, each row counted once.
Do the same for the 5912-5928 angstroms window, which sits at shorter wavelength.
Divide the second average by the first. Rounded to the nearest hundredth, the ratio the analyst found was 0.95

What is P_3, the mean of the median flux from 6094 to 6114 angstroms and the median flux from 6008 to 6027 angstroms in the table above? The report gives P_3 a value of 1.90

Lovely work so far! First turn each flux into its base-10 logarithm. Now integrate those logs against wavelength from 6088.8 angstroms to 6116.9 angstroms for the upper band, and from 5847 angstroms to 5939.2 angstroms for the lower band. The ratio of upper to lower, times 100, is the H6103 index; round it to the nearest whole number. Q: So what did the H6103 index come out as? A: 33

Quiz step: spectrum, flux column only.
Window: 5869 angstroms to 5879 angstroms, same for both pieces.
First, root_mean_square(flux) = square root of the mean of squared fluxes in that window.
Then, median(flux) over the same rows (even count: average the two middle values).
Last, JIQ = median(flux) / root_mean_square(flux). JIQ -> 1.002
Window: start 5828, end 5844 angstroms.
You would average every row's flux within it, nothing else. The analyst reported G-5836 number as 1.97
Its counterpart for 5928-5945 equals 1.84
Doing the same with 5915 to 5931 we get 1.90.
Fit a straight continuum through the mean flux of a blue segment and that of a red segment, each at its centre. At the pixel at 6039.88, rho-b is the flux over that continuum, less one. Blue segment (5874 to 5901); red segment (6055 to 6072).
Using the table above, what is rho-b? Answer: -0.03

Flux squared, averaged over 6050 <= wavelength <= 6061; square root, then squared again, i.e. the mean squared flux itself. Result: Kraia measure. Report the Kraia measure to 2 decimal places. 4.22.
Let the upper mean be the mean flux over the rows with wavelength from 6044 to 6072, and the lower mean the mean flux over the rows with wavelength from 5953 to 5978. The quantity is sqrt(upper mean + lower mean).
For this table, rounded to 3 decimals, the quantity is 1.963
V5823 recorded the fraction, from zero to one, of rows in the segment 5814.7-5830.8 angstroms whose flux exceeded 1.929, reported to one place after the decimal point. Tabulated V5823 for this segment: 1.0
